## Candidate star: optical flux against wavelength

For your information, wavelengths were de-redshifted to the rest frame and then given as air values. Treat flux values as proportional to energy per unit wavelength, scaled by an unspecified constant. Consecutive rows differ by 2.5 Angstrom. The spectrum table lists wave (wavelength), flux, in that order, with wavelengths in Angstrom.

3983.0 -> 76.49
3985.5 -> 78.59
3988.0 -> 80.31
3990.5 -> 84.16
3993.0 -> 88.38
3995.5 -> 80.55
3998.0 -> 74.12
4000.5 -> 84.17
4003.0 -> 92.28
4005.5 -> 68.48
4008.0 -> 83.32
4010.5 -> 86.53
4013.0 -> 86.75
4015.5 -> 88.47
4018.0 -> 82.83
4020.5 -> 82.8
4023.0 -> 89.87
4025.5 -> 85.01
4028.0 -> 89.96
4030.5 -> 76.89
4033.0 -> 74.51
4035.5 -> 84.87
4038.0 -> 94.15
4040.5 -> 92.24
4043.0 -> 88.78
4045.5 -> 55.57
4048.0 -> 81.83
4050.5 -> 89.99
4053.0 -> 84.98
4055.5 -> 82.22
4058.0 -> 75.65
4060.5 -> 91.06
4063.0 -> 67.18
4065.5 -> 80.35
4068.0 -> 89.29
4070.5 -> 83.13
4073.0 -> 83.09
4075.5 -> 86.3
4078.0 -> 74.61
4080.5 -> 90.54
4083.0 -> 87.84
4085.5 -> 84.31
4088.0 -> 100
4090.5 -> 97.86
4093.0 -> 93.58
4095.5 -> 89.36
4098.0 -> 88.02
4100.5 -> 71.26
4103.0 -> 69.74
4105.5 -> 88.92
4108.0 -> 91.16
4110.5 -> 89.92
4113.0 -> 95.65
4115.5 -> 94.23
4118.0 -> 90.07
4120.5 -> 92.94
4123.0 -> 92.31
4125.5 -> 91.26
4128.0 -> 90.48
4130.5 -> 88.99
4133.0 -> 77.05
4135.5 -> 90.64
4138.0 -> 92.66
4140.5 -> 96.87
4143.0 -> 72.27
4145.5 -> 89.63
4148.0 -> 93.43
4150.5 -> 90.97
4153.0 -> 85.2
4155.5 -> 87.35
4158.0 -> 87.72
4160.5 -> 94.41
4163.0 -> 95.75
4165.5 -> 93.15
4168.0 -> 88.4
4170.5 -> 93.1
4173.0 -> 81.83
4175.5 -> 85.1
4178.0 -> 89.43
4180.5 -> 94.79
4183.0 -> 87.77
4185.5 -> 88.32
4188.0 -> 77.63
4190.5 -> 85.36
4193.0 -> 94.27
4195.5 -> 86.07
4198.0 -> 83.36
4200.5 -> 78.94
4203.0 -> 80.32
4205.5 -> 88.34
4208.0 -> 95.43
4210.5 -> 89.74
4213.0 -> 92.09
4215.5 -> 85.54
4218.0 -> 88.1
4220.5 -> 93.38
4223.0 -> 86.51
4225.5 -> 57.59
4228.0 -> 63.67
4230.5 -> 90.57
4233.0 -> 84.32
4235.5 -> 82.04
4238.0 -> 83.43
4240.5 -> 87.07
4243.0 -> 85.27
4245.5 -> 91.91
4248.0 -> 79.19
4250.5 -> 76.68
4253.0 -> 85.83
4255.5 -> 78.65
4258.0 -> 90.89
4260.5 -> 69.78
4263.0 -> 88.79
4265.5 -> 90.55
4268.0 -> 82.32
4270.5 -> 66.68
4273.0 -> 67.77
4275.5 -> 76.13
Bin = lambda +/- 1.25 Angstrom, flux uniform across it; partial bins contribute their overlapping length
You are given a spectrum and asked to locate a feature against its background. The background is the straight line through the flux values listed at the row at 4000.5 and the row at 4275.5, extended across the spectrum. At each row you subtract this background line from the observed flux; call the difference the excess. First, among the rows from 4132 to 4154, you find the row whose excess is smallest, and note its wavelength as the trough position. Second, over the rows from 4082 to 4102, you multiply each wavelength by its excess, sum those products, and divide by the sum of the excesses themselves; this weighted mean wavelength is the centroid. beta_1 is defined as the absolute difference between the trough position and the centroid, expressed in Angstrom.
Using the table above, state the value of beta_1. 53.9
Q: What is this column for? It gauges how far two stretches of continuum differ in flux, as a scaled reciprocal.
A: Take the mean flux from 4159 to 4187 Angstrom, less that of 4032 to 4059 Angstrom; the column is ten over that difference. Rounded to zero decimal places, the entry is 1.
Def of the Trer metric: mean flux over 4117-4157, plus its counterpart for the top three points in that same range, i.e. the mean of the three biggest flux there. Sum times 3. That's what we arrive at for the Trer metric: 550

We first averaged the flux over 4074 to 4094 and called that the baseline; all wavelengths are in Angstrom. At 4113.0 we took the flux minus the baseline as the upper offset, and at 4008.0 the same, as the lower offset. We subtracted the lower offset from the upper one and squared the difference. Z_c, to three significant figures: 152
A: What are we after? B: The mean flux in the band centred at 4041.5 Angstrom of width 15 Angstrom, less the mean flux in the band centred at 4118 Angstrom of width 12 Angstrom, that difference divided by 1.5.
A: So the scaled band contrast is -6.8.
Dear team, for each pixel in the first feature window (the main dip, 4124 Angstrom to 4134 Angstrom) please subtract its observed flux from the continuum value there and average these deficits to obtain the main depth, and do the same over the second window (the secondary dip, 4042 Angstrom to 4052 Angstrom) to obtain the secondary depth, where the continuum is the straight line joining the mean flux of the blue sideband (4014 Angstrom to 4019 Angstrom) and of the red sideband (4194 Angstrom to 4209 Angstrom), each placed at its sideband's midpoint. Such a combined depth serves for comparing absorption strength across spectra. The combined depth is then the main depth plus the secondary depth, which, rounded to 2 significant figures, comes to 5.1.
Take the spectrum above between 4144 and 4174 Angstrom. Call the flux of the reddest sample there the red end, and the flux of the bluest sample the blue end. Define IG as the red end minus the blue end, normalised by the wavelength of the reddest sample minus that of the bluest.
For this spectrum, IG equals -0.28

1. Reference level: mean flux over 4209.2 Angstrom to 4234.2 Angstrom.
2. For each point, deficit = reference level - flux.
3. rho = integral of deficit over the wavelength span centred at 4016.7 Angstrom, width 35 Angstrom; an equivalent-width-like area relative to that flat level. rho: -19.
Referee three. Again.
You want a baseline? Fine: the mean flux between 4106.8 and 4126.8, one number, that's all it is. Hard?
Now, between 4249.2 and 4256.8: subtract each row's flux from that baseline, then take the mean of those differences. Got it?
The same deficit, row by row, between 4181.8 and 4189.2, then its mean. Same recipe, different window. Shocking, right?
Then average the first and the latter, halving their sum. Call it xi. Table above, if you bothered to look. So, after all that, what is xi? 9.7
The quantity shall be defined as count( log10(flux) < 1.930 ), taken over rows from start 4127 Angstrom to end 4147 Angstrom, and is 2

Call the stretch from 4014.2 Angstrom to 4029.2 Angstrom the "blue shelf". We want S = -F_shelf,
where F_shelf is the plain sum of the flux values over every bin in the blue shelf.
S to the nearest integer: -519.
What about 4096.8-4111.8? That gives -499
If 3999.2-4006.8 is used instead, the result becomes -245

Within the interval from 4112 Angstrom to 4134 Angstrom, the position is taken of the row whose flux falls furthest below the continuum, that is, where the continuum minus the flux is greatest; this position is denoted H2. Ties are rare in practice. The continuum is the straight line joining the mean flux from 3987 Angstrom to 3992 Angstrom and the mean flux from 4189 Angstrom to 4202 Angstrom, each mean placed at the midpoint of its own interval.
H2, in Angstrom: 4133.0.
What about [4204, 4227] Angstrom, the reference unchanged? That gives 4225.5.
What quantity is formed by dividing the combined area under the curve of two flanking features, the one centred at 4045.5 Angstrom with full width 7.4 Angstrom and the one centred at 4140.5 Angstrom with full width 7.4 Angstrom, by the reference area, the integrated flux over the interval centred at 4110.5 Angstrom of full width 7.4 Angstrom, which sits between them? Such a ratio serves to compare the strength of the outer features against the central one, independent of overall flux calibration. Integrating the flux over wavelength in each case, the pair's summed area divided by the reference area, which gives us 1.76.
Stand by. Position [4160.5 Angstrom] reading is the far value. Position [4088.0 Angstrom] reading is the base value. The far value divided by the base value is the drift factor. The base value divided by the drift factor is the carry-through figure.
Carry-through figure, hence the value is 106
